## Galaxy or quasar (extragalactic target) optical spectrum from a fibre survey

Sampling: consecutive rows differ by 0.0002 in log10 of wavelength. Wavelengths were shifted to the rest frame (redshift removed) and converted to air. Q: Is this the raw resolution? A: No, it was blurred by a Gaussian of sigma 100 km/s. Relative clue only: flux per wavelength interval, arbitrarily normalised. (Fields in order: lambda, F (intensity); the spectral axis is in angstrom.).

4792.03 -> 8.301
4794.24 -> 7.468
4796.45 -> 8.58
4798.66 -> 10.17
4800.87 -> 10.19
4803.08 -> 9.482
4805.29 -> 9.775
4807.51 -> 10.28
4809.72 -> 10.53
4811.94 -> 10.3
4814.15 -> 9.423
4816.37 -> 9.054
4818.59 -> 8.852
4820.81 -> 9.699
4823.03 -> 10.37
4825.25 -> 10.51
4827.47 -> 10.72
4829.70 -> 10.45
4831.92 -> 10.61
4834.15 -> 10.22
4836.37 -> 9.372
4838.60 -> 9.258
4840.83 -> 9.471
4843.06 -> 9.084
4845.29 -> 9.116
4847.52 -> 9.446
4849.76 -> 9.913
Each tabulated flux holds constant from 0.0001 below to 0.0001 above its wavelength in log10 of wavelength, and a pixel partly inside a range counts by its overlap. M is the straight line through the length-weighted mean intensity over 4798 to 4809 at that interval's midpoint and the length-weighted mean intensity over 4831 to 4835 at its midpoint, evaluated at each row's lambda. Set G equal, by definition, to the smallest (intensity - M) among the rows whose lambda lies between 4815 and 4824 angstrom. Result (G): -1.4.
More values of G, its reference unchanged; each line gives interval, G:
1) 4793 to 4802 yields -2.4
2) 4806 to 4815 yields -0.7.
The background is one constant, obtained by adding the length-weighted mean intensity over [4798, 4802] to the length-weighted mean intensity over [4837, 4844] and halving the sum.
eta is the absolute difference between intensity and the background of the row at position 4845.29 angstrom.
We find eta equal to 0.61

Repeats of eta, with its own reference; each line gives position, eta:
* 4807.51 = 0.55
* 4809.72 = 0.80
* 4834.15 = 0.49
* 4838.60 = 0.47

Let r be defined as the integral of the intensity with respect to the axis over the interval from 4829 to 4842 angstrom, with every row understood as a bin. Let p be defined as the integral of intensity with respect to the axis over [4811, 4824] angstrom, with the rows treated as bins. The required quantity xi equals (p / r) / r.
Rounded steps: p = 125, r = 128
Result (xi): 0.0076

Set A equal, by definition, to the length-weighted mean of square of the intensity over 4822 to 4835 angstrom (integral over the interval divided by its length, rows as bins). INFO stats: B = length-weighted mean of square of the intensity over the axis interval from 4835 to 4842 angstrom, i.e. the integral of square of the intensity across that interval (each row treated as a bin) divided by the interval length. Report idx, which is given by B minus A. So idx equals -22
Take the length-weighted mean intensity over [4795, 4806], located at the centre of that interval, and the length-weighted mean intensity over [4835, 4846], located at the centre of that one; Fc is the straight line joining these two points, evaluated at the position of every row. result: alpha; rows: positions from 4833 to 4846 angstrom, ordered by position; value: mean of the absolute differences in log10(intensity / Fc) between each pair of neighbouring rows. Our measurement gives 0.0143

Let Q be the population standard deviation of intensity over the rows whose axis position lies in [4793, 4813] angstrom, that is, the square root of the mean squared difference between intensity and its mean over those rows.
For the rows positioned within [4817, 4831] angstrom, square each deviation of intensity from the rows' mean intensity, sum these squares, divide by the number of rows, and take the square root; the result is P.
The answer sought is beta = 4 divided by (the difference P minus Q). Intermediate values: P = 0.64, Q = 0.95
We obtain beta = -13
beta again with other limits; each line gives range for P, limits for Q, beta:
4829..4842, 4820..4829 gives 25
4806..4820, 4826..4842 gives 53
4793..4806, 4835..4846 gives 5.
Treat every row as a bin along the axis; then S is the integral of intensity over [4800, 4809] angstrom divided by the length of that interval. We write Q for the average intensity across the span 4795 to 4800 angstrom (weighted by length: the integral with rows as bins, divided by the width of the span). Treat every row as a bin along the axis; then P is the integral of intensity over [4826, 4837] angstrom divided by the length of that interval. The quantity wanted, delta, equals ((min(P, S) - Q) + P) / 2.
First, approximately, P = 10.3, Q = 9.3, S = 10.0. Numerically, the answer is 5.5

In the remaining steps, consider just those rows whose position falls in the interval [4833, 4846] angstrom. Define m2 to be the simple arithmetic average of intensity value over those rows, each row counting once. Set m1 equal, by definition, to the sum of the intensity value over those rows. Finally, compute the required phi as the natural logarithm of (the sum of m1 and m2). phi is 4.19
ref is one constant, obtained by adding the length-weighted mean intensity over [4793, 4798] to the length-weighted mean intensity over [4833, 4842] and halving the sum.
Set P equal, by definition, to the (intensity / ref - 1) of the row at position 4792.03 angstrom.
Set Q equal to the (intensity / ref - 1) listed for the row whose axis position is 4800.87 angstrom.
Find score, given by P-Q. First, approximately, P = -0.07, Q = 0.15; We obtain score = -0.212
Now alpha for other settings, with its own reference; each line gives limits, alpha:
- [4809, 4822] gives 0.0226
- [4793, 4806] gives 0.0363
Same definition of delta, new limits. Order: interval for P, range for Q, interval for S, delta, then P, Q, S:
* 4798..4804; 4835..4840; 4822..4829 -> 5.3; 9.9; 9.4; 10.5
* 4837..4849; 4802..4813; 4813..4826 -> 4.3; 9.3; 10.1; 9.6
